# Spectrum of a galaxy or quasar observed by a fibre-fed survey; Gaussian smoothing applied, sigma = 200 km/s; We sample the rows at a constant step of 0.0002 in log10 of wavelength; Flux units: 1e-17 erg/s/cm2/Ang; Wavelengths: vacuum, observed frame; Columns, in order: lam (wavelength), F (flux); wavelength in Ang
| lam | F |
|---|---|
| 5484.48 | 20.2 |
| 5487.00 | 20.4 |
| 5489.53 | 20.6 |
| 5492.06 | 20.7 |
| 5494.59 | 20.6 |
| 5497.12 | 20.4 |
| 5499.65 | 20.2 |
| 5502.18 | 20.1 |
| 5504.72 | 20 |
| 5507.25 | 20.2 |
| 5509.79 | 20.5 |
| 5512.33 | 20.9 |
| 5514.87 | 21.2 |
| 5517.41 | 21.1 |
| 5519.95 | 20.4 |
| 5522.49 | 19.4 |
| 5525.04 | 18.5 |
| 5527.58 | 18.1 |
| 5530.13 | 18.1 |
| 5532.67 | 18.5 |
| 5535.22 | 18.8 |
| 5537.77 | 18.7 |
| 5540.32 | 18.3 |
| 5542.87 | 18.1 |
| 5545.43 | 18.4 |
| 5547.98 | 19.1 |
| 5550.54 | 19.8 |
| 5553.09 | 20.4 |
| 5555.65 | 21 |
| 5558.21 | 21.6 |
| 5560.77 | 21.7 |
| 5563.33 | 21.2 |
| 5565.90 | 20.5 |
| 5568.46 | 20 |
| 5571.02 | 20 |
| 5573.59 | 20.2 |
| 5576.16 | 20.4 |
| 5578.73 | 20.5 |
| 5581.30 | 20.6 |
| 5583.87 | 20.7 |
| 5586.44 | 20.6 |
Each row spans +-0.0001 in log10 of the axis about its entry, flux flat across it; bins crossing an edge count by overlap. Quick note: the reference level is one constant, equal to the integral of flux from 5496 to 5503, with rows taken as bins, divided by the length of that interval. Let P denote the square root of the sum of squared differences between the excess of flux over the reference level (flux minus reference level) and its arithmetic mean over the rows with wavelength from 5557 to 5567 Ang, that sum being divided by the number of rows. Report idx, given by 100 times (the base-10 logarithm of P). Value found -33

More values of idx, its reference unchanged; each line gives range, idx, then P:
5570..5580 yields -72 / 0.19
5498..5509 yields -108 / 0.08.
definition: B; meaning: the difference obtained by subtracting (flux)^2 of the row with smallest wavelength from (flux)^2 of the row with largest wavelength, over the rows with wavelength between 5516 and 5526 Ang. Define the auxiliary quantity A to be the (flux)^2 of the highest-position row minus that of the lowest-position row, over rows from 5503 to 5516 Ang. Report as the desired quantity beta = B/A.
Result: -2.1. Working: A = 49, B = -103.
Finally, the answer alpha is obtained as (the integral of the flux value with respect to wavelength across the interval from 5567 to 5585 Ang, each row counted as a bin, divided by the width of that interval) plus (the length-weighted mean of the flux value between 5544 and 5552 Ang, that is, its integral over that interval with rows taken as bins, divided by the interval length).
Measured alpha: 39.5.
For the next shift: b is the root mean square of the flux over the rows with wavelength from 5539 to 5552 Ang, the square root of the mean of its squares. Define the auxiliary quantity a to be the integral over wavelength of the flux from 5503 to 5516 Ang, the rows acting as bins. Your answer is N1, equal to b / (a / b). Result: 1.32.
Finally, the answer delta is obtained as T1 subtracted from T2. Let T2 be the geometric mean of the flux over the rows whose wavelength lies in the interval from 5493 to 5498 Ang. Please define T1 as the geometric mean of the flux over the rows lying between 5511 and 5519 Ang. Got -0.6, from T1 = 21.1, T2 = 20.5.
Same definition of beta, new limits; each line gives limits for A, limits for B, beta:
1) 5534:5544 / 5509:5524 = 1.7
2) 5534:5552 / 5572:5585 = 0.5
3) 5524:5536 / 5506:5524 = -2.8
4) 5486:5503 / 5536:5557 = -7.5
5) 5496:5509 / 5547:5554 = -6.3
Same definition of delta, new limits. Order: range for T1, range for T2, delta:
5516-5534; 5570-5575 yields 1.0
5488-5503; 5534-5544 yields -2.0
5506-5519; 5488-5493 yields -0.1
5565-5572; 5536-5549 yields -1.6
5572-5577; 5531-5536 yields -1.7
